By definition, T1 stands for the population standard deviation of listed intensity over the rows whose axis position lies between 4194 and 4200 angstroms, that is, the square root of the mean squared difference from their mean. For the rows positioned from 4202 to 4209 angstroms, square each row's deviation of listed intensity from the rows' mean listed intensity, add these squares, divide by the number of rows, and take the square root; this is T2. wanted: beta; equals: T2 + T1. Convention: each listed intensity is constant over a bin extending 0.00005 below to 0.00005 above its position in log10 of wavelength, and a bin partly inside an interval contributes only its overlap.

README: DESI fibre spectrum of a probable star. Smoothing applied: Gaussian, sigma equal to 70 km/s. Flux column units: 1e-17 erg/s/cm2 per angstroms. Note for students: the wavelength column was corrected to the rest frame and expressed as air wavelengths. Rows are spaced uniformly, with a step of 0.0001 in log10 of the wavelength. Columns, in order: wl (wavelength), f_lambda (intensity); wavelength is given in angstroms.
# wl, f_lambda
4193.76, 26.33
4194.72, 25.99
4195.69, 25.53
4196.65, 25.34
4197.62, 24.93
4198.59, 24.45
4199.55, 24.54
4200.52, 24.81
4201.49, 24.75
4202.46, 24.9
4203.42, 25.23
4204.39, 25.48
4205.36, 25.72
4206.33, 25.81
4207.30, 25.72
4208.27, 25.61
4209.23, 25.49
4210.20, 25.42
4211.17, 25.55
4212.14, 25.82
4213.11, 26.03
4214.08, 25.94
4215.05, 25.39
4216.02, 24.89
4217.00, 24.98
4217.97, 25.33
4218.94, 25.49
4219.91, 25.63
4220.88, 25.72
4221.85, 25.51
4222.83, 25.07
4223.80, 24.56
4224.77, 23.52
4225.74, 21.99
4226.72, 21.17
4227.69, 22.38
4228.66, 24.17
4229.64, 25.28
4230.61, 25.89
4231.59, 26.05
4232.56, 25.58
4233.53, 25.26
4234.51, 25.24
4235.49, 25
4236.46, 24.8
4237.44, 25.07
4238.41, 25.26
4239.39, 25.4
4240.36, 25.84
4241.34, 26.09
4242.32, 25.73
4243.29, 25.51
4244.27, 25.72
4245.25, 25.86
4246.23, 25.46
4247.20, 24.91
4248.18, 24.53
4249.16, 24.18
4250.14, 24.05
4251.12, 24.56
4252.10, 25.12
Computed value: 0.8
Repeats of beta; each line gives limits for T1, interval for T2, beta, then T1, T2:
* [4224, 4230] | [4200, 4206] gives 1.7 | 1.4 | 0.4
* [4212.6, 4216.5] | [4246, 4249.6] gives 0.9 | 0.5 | 0.5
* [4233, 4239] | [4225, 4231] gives 1.9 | 0.2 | 1.7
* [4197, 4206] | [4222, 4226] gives 1.6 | 0.4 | 1.2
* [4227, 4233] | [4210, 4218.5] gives 1.7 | 1.3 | 0.4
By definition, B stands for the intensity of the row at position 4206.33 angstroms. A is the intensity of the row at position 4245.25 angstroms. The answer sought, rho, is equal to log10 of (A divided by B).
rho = 0.001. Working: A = 25.86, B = 25.81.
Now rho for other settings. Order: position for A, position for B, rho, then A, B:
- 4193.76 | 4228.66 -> 0.037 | 26.33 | 24.17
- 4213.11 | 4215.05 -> 0.011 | 26.03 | 25.39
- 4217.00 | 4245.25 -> -0.015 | 24.98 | 25.86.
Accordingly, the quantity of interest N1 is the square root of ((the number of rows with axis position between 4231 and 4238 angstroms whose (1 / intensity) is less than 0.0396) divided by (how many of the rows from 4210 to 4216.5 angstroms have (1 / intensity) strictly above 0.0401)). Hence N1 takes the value 1.7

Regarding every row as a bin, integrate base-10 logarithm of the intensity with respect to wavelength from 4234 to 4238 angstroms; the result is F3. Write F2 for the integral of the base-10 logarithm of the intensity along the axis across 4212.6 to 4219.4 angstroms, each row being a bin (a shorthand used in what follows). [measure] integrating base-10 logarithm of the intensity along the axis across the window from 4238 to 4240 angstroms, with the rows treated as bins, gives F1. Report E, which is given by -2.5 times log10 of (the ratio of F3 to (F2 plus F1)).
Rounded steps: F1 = 2.8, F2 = 9.5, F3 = 5.6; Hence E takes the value 0.9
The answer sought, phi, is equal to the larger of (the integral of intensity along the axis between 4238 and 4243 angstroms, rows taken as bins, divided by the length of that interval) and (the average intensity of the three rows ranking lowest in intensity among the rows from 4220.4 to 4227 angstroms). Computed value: 25.7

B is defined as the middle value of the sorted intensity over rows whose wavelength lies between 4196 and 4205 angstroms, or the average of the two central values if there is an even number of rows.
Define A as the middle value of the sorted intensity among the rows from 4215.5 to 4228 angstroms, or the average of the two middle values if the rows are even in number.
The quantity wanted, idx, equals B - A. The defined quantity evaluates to -0.08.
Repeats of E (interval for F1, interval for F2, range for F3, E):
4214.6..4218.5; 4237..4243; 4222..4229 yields 0.4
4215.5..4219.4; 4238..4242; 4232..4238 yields 0.3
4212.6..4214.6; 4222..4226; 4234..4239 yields 0.2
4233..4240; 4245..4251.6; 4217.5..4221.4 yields 1.3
